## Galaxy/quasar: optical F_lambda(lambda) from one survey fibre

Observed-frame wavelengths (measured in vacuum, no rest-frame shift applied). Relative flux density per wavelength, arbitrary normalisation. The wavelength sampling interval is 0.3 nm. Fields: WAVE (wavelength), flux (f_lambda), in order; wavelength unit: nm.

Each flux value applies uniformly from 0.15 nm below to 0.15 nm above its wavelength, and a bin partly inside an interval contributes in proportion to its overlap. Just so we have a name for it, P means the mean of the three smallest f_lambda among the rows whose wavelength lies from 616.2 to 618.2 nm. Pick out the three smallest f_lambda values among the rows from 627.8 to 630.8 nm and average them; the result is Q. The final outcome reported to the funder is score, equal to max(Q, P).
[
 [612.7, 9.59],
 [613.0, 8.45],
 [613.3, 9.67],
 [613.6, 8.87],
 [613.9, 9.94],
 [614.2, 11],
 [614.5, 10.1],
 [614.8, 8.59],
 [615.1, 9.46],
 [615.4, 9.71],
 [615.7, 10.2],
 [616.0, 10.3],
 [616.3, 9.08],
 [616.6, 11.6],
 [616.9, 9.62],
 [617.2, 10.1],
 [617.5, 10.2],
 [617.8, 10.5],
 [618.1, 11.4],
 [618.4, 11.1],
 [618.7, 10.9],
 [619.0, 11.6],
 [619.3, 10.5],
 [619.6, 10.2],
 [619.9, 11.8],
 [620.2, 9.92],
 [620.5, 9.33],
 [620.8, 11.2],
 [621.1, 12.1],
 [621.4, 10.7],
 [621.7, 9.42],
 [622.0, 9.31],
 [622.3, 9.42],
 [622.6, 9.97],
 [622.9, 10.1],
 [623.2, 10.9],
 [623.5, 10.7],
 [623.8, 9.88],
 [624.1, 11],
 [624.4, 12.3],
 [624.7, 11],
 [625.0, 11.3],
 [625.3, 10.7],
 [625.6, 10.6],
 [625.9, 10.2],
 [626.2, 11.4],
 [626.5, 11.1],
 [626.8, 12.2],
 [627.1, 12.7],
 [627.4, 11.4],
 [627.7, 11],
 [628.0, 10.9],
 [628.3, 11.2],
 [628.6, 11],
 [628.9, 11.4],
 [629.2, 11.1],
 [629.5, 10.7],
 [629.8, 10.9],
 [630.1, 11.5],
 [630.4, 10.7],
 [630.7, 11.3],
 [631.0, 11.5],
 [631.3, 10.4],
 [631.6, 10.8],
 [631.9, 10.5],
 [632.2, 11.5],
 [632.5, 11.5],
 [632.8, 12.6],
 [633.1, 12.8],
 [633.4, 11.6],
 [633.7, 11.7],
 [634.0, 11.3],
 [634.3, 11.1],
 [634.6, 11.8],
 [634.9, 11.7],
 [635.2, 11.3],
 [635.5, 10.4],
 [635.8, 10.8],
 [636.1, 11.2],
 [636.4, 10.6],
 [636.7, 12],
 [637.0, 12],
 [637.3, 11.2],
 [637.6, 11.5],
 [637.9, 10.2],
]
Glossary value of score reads 10.8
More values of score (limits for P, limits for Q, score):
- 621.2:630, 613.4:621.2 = 9.4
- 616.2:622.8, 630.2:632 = 10.5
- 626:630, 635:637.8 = 10.8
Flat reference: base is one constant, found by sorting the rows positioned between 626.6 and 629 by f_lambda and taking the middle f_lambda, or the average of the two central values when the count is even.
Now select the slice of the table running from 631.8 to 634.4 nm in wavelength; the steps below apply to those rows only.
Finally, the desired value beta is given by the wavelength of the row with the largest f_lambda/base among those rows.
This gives 633.1 nm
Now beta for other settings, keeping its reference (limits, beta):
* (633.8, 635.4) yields 634.6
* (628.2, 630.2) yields 630.1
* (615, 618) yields 616.6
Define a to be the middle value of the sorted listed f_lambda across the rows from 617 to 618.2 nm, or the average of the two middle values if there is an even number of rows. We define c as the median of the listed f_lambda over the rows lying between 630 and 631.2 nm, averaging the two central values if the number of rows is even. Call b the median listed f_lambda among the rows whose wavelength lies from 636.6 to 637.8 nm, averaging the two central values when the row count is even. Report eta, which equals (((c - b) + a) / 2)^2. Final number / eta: 25.0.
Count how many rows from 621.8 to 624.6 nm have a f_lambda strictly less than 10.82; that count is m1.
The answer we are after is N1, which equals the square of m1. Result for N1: 36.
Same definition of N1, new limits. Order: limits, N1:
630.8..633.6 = 9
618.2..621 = 16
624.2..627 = 9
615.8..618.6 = 36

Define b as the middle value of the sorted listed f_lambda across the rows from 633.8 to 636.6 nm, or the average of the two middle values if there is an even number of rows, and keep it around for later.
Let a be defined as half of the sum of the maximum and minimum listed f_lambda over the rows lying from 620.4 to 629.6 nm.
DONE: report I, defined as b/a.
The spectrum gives 1.02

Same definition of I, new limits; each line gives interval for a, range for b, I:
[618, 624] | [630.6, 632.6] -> 1.06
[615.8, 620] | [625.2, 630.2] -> 1.06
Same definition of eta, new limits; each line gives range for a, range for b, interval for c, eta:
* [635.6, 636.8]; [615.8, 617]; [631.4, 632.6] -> 37.1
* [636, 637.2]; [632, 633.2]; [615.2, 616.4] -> 22.6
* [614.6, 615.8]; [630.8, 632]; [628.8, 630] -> 24.7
